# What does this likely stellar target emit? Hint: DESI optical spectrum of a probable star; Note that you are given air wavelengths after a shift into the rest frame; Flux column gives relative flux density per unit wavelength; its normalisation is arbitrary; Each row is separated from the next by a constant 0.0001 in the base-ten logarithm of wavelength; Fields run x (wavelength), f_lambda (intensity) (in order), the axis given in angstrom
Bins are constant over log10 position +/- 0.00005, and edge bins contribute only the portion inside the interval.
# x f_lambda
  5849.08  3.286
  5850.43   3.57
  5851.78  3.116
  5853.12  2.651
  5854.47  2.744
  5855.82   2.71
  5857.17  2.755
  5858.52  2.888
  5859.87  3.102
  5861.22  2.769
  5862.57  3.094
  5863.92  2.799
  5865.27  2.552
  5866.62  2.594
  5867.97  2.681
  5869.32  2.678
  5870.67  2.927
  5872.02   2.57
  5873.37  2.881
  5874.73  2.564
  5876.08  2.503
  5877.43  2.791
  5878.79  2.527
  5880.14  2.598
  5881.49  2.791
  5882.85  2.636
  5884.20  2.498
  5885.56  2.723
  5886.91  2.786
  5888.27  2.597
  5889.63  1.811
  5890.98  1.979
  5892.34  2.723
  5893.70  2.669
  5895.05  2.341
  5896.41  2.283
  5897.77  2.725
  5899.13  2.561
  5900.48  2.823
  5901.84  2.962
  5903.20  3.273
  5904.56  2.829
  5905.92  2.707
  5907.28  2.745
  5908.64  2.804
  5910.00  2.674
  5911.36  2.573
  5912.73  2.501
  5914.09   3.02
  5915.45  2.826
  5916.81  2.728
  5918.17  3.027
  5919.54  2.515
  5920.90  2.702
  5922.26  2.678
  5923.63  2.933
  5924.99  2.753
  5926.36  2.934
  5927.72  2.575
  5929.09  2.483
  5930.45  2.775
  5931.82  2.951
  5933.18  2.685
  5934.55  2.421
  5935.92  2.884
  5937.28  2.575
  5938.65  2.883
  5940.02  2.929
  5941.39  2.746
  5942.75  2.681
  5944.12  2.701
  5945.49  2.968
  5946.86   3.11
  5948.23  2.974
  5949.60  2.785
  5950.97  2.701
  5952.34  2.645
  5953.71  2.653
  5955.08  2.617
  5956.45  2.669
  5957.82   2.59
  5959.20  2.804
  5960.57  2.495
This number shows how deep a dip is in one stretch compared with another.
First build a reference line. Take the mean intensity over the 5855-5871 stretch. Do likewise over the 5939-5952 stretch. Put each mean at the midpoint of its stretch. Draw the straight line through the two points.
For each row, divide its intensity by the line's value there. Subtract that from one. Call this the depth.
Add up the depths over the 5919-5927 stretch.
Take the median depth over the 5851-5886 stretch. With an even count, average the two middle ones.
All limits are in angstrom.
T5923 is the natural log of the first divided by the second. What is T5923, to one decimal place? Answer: 1.7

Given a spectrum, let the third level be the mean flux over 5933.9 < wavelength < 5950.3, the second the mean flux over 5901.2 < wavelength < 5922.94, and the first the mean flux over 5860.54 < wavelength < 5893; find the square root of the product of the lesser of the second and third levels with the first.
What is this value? 2.705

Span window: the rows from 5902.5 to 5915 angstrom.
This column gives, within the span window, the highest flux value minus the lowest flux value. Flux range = 0.77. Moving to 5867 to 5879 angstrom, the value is 0.42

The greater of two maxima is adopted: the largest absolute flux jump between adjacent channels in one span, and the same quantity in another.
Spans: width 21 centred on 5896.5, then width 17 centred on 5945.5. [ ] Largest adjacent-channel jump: 0.79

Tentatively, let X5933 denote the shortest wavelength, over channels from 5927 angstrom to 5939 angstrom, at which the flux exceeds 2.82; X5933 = 5931.82 angstrom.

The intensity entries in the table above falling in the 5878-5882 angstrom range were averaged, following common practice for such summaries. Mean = 2.64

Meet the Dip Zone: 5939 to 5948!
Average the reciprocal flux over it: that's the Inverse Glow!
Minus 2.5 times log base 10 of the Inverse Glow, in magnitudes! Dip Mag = 1.14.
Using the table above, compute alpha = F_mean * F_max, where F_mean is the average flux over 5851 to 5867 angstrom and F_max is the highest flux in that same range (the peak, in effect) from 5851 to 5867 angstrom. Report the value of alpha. 8.8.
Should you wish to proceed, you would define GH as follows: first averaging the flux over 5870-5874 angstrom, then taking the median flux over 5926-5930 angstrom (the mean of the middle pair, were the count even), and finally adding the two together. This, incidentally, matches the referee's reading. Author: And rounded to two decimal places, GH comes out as 5.37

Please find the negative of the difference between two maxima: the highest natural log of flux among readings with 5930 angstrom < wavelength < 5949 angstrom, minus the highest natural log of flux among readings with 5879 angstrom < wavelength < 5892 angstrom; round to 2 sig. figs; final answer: -0.11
